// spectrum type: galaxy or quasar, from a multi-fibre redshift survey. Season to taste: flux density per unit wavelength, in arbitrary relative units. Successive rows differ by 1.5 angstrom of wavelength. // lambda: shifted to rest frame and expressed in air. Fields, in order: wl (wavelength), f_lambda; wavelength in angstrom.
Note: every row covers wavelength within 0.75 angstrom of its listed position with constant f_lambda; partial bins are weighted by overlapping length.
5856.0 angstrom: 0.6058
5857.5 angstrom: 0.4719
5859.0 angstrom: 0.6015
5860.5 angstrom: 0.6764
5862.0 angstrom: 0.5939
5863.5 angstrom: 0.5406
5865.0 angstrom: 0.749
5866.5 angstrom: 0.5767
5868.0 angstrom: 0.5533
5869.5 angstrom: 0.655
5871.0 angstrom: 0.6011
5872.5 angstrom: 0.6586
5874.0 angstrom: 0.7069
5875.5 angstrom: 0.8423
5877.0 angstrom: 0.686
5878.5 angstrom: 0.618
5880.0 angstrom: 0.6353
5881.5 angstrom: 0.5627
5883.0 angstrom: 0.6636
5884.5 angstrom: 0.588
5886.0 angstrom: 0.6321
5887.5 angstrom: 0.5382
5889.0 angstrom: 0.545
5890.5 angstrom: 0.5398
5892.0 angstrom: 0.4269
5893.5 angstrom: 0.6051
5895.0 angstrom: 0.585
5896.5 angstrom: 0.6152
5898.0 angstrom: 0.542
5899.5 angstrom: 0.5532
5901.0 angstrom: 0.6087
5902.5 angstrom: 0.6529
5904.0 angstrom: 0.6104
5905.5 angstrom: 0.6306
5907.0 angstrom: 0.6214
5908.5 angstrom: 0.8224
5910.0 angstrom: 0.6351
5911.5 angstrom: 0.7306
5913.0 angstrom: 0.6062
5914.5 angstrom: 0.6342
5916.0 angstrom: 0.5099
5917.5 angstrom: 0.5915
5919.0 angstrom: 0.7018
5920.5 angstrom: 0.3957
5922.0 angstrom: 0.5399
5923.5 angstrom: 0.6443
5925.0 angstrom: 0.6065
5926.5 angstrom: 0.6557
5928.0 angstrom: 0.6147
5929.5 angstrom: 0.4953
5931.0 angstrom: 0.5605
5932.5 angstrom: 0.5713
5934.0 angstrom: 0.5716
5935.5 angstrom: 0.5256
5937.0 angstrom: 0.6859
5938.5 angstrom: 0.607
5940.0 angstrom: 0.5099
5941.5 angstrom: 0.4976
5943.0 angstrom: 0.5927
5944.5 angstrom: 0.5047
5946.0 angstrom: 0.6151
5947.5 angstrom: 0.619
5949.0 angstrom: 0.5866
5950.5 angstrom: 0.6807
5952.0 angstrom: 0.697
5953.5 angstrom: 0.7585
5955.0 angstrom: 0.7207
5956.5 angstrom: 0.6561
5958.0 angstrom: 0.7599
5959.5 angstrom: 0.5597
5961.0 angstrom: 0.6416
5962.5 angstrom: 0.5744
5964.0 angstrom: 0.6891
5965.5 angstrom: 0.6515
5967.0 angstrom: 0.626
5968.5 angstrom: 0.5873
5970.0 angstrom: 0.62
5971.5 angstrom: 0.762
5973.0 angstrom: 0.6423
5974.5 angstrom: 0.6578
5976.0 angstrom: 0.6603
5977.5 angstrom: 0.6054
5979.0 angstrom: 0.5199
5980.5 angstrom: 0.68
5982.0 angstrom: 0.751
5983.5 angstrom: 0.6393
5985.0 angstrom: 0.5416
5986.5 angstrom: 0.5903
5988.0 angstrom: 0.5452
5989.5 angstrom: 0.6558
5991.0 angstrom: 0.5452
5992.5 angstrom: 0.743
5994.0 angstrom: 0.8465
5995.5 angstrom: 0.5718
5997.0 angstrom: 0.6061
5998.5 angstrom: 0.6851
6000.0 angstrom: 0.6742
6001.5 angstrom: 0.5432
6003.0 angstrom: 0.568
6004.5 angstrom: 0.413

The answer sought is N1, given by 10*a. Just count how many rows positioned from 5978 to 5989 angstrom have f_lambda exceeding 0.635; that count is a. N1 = 30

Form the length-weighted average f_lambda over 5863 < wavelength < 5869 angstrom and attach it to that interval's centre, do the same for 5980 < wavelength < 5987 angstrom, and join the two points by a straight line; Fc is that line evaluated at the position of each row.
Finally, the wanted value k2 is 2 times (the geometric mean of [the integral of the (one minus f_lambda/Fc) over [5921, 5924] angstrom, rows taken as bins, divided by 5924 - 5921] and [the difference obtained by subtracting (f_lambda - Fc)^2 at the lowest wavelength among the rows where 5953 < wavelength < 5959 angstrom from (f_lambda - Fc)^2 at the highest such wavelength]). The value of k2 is 0.004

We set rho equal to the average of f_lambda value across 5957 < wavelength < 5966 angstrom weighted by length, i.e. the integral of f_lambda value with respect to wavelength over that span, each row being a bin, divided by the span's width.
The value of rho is 0.65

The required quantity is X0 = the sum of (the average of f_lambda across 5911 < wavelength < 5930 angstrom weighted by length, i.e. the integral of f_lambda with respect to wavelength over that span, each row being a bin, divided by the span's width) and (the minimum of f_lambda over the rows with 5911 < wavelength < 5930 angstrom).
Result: 0.99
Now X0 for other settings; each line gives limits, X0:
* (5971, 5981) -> 1.16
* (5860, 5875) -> 1.17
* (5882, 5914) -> 1.03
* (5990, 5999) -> 1.21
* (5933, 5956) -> 1.11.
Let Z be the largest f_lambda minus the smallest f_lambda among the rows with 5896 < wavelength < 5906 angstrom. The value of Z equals 0.11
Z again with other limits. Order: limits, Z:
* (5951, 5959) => 0.10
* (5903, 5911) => 0.21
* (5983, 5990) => 0.11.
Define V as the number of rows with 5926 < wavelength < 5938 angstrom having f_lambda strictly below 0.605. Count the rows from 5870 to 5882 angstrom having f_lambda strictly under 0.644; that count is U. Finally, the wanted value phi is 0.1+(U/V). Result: 0.9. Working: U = 4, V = 5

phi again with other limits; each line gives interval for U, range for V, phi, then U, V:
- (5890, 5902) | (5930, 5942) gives 1.4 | 8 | 6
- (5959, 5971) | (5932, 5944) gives 1.1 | 6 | 6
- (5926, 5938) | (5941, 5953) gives 1.6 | 6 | 4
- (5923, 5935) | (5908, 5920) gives 3.1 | 6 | 2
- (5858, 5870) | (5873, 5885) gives 2.6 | 5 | 2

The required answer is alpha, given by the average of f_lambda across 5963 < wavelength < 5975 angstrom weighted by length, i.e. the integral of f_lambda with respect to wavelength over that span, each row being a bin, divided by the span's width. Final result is 0.65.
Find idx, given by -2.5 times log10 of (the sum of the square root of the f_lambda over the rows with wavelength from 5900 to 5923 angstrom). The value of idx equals -2.677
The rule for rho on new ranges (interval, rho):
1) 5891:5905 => 0.58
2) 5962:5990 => 0.63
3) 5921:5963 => 0.61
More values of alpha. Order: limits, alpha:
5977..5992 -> 0.61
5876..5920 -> 0.61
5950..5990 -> 0.65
